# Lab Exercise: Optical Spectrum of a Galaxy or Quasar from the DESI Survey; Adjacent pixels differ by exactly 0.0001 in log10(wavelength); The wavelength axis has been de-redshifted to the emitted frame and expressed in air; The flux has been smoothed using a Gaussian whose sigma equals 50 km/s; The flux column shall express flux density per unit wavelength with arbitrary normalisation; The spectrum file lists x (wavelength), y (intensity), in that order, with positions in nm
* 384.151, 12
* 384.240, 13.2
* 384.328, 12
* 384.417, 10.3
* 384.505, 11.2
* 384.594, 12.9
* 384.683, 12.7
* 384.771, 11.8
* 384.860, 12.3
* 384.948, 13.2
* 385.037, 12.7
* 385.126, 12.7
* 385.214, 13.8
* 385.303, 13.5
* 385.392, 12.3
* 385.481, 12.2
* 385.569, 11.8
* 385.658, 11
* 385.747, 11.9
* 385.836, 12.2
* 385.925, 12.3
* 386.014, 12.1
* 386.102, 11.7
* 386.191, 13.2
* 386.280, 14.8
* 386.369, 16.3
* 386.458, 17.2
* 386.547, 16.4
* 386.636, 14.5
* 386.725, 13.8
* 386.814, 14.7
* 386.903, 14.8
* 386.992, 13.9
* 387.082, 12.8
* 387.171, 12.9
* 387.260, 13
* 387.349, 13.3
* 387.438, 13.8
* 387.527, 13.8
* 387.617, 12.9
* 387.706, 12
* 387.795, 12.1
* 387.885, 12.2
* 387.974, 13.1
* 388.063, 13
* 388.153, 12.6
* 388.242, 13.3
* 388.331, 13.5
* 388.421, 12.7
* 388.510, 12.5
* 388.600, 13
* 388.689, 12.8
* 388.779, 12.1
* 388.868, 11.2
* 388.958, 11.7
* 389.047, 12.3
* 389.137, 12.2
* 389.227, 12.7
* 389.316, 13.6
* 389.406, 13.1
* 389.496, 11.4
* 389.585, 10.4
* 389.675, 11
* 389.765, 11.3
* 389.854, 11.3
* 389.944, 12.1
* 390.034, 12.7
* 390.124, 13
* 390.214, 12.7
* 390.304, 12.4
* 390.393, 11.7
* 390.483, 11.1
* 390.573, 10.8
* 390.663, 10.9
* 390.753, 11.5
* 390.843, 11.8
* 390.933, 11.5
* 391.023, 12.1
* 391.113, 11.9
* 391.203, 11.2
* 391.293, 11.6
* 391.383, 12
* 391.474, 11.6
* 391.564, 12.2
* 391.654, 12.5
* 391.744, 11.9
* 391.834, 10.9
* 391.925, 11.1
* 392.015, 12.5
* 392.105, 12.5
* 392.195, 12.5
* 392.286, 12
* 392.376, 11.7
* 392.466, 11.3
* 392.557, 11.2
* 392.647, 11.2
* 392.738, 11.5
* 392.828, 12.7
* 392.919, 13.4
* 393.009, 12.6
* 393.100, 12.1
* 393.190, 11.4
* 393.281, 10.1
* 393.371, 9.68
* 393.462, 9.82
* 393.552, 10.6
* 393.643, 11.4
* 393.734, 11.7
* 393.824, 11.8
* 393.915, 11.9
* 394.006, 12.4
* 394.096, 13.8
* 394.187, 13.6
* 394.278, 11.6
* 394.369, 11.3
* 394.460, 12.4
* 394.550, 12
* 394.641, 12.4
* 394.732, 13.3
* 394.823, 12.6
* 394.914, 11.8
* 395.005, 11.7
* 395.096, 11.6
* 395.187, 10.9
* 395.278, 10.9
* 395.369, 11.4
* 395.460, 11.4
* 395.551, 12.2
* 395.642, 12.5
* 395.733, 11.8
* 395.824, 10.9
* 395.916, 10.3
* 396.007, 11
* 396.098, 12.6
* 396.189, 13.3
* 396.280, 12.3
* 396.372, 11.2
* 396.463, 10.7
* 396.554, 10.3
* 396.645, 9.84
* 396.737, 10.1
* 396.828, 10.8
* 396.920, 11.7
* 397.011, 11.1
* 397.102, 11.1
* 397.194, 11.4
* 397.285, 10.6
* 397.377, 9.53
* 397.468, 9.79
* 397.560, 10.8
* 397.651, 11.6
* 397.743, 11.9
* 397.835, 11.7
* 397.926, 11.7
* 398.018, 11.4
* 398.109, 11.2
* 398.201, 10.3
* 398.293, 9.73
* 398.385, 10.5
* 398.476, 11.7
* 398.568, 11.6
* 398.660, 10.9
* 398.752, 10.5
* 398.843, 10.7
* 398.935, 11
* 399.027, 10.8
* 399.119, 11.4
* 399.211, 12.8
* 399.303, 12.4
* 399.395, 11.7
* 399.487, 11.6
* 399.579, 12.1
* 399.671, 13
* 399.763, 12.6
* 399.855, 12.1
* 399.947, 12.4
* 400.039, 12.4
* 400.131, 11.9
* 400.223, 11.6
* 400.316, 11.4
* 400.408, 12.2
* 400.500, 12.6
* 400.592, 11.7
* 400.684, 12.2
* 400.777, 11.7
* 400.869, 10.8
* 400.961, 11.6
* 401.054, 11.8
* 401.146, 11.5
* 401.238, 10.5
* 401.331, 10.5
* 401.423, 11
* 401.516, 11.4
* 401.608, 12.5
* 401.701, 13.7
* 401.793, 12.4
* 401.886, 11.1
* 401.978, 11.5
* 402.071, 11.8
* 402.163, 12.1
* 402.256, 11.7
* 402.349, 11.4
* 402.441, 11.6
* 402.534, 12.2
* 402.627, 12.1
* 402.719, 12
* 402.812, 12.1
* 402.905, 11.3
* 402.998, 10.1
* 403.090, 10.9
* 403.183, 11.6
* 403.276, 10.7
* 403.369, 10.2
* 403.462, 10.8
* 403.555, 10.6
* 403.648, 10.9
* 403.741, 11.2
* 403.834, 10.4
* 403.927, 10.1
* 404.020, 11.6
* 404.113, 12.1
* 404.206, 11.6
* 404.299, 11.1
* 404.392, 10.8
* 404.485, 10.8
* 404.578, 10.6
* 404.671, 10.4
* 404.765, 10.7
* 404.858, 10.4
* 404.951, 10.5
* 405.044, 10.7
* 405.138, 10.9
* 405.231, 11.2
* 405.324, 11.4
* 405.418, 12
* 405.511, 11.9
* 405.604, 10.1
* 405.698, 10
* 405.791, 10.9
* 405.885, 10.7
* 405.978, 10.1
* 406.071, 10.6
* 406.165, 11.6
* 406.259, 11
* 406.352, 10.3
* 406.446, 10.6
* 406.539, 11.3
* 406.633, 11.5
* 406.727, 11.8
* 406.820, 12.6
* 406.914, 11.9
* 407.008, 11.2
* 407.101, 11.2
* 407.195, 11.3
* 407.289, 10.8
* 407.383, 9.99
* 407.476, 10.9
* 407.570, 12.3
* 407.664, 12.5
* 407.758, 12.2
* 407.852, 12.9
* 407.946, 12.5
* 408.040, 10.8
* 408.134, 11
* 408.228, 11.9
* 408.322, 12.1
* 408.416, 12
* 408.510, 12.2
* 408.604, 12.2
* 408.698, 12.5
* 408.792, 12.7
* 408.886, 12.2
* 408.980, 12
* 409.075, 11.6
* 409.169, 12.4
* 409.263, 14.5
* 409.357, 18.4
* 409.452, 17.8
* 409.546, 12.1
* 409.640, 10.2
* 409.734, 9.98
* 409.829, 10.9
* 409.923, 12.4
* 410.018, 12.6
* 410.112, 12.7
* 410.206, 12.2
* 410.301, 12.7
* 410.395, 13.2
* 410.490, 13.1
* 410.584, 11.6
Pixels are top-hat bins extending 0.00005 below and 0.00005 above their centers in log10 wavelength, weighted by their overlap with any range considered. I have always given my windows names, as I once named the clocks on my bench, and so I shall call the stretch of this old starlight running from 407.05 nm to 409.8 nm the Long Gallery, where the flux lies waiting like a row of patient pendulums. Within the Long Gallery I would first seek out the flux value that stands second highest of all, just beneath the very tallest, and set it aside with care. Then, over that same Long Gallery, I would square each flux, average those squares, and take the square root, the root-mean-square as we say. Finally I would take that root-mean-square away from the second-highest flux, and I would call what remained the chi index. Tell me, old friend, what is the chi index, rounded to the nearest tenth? 5.4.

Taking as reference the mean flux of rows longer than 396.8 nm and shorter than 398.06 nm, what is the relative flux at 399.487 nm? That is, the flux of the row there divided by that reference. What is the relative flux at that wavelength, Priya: 1.05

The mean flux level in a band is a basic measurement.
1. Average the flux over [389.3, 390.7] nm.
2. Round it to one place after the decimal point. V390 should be 11.8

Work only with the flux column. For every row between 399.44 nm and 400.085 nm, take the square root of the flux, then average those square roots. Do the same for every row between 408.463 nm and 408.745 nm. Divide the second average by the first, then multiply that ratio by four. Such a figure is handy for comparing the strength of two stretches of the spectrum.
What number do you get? 4.00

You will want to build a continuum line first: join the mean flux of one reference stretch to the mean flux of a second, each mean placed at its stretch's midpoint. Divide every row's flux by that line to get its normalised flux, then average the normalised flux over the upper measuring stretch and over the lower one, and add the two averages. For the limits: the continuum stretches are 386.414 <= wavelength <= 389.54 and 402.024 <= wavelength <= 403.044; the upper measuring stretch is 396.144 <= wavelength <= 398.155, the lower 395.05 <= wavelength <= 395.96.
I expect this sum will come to 1.83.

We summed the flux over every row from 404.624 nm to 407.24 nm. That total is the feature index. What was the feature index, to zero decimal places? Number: 309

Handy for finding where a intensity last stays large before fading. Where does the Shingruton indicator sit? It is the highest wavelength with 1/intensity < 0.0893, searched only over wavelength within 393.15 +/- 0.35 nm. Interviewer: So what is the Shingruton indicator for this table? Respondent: 393.190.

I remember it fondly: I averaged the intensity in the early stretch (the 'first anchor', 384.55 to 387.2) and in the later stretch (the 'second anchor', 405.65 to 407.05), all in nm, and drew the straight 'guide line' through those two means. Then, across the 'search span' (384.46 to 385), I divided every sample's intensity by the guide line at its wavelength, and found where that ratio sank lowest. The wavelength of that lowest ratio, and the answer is 384.505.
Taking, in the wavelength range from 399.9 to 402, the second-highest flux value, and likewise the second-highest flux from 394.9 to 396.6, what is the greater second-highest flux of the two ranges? 12.6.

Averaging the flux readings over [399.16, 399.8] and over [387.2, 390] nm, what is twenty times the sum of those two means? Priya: 495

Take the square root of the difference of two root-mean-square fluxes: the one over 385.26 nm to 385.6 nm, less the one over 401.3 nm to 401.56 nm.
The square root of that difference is 1.22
